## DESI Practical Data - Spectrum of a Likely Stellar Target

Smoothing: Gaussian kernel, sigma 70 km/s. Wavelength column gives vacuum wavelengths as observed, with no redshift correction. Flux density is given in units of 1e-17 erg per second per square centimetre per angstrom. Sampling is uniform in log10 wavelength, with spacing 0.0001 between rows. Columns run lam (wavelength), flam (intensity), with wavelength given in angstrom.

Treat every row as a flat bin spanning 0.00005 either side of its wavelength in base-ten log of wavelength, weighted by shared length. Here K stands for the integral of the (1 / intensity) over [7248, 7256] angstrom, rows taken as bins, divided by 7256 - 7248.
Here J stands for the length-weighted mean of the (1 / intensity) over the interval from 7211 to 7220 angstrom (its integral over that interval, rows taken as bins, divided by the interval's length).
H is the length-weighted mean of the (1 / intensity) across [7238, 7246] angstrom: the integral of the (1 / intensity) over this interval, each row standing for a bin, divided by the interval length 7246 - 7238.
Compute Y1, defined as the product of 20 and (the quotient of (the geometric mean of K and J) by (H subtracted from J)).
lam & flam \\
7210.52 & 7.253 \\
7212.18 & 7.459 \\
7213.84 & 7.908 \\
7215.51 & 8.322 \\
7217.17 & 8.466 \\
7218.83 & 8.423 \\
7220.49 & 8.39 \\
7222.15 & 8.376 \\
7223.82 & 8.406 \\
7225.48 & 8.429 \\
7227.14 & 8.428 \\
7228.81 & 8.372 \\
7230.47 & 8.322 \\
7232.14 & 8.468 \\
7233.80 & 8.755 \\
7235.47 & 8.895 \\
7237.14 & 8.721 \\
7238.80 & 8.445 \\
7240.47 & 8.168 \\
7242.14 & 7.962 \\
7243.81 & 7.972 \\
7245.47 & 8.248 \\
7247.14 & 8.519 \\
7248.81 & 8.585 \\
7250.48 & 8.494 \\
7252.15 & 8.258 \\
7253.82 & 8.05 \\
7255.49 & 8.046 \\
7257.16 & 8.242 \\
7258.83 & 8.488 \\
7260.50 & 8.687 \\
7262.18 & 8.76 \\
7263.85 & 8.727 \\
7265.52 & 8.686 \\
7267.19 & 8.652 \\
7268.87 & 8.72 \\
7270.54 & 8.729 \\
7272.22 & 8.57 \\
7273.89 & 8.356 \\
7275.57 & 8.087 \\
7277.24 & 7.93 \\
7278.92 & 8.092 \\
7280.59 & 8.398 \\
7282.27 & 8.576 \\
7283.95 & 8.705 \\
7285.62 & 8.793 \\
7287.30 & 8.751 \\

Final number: 2070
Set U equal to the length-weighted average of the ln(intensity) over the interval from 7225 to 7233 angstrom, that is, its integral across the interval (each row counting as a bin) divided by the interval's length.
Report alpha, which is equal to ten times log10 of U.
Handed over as 3.28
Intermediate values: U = 2.130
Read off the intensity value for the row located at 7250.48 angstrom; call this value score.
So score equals 8.494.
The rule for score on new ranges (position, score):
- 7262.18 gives 8.76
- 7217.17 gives 8.466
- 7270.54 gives 8.729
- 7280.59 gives 8.398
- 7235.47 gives 8.895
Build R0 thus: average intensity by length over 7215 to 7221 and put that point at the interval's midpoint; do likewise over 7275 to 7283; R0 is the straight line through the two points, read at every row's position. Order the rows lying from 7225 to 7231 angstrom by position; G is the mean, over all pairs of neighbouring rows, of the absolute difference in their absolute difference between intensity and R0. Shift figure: 0.028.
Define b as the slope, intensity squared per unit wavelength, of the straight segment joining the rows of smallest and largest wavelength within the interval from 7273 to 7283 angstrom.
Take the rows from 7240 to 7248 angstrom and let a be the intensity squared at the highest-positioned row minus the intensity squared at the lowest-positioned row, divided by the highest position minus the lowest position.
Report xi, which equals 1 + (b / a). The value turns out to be 1.5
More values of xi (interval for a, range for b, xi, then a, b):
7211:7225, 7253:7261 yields 2.2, 1.3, 1.6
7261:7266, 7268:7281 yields 2.2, -0.4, -0.5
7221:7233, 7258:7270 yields 3.6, 0.2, 0.4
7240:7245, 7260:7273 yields 1.2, -0.9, -0.2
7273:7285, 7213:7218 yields 5.6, 0.6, 2.7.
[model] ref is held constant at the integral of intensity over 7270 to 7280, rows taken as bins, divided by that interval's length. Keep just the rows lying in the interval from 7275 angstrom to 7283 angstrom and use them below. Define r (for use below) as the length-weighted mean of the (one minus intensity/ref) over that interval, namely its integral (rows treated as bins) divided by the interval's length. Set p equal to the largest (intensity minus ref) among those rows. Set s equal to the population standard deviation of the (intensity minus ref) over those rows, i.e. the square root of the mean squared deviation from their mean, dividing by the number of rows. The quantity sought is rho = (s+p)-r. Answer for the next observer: 0.518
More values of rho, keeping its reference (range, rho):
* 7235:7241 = 0.919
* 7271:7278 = 0.529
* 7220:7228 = 0.180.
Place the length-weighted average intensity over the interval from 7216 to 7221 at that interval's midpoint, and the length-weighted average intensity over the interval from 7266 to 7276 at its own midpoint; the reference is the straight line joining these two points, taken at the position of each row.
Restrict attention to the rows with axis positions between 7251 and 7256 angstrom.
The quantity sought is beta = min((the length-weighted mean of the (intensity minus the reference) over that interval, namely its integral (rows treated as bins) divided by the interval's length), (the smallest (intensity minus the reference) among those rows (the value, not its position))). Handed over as -0.46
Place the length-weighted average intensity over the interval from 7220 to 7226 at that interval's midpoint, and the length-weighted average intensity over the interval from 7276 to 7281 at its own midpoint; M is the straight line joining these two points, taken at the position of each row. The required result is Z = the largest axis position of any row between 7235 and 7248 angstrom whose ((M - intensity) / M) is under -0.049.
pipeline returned 7235.47 angstrom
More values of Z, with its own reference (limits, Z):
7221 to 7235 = 7233.80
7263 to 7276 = 7272.22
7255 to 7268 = 7267.19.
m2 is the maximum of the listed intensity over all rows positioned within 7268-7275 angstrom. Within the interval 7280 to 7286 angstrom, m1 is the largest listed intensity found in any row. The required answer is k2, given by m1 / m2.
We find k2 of 1.01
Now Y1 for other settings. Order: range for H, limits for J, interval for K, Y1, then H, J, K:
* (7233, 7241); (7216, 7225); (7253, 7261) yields 845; 0.116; 0.119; 0.121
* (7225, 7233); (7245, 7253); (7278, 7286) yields -5729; 0.119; 0.119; 0.118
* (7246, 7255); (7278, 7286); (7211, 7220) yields -1444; 0.120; 0.118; 0.124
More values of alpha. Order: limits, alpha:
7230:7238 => 3.34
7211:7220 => 3.20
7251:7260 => 3.24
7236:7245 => 3.25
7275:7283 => 3.24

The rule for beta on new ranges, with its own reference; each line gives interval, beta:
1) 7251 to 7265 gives -0.46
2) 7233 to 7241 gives -0.31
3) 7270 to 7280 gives -0.62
